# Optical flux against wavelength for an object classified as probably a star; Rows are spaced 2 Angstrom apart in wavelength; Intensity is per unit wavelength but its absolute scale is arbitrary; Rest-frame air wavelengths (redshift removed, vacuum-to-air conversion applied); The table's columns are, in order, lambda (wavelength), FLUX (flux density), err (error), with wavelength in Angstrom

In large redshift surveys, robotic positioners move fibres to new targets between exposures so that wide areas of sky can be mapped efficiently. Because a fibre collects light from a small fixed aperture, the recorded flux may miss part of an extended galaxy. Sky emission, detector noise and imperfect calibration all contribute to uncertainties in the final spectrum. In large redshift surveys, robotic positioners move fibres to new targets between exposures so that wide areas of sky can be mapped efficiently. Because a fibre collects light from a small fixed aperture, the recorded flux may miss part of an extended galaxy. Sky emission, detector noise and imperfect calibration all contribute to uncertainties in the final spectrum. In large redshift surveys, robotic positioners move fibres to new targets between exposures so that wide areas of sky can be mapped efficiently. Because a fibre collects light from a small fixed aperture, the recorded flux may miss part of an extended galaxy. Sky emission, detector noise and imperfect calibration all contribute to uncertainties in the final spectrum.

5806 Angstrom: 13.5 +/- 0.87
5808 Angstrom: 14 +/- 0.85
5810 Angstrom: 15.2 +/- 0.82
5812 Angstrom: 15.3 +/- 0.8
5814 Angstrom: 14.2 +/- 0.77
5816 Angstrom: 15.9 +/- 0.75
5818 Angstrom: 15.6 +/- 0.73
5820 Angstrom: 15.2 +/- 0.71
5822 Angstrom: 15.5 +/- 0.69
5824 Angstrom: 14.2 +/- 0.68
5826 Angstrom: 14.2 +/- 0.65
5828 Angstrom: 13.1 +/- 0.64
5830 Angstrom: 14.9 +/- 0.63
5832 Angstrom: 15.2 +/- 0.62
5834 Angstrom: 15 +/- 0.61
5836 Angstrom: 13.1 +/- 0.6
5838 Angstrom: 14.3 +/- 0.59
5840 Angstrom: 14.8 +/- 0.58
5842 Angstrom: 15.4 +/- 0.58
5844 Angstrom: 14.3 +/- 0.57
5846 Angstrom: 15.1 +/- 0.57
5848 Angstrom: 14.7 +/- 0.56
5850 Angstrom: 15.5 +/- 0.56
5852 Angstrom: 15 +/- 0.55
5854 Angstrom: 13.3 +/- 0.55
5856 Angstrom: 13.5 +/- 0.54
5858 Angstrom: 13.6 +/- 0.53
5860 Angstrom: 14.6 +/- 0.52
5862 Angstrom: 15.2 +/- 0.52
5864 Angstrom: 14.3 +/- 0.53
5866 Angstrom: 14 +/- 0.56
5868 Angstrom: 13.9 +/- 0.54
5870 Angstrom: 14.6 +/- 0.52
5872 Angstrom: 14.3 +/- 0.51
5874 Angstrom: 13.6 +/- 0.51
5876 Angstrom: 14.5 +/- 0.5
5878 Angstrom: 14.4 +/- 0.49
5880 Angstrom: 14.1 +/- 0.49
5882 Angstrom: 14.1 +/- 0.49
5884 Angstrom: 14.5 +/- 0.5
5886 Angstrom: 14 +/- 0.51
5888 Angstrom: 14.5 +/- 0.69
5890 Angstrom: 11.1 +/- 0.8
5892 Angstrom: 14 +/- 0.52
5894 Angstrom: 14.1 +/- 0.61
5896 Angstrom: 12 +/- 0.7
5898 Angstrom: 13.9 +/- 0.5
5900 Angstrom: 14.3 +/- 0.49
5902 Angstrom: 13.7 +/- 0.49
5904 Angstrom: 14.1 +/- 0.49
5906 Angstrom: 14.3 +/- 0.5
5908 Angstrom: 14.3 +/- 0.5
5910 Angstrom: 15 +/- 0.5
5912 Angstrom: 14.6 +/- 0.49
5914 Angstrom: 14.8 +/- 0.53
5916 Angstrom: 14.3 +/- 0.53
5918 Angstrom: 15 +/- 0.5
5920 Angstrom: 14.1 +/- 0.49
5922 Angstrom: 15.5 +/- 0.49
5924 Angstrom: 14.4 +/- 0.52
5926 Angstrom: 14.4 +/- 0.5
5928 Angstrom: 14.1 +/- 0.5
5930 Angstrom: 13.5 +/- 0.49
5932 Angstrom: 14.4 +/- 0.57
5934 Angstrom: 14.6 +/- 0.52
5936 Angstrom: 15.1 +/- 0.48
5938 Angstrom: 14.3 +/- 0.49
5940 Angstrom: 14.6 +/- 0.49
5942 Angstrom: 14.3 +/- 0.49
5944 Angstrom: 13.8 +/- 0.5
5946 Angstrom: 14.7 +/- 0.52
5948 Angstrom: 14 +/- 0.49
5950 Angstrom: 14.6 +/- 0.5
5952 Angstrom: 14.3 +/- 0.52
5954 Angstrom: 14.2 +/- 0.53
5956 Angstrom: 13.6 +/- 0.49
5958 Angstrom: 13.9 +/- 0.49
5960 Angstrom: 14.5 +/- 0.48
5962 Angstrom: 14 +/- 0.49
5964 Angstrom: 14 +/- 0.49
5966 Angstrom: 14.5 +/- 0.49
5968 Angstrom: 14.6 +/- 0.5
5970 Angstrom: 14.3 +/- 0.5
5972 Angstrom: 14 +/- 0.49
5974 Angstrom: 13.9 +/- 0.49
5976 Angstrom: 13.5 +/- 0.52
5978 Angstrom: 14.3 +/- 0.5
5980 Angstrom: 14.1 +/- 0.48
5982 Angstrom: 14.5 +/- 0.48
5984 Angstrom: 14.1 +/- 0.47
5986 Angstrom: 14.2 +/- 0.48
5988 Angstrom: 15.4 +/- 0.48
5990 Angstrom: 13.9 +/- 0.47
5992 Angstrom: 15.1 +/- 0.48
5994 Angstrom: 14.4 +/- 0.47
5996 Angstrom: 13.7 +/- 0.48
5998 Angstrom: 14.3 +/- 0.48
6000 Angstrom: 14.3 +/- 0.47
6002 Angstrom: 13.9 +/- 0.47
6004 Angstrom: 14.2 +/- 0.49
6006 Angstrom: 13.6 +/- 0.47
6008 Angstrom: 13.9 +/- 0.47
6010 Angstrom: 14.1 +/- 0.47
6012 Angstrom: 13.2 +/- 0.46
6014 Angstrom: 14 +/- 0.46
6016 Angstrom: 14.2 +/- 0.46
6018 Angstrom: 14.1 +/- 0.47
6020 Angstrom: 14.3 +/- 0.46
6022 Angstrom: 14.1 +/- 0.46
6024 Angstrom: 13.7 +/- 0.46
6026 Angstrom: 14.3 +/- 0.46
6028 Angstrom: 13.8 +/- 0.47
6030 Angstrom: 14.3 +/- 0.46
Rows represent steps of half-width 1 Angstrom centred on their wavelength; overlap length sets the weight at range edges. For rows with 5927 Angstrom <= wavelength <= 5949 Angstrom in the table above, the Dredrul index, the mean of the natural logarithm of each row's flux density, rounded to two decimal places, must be 2.66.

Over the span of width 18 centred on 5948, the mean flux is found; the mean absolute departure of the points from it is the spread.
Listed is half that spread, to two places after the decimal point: 0.15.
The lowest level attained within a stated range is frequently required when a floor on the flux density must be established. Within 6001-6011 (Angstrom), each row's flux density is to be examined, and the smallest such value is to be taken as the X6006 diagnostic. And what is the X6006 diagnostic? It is 13.6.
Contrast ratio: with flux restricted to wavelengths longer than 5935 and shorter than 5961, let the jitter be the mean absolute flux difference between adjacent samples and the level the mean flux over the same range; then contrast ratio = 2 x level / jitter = 57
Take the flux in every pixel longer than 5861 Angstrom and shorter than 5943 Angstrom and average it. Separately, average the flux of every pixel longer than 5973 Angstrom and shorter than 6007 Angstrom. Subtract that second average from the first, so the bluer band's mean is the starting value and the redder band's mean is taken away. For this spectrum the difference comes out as 0.0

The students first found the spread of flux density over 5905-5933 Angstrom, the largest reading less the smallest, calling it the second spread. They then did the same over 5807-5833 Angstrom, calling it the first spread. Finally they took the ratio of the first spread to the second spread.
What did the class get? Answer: 1.4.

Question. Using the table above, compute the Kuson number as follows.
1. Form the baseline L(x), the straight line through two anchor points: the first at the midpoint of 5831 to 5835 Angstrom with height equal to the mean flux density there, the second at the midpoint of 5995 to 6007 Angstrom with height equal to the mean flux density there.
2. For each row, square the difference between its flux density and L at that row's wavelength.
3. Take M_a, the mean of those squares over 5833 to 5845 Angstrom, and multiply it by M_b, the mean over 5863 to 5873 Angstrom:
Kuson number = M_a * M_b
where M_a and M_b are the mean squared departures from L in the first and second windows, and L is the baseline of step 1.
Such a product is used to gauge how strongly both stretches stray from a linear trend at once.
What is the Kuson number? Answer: 0.43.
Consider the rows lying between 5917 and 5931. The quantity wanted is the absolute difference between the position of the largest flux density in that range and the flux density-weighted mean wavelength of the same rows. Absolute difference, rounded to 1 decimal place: 1.9 Angstrom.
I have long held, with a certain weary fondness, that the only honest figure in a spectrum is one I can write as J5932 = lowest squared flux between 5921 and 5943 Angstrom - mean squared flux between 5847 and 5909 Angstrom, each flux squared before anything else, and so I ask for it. -16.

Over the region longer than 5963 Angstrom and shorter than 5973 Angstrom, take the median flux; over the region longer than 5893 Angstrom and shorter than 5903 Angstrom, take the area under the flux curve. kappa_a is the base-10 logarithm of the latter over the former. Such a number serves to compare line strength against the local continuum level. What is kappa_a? 0.978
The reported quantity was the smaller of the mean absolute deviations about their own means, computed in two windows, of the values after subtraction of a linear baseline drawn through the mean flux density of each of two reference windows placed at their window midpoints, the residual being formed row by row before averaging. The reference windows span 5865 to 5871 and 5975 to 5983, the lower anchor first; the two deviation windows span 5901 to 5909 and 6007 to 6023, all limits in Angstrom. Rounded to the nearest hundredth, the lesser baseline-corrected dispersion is 0.20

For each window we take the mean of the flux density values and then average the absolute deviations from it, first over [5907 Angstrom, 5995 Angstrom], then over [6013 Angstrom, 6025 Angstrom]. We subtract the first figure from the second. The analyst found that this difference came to -0.20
